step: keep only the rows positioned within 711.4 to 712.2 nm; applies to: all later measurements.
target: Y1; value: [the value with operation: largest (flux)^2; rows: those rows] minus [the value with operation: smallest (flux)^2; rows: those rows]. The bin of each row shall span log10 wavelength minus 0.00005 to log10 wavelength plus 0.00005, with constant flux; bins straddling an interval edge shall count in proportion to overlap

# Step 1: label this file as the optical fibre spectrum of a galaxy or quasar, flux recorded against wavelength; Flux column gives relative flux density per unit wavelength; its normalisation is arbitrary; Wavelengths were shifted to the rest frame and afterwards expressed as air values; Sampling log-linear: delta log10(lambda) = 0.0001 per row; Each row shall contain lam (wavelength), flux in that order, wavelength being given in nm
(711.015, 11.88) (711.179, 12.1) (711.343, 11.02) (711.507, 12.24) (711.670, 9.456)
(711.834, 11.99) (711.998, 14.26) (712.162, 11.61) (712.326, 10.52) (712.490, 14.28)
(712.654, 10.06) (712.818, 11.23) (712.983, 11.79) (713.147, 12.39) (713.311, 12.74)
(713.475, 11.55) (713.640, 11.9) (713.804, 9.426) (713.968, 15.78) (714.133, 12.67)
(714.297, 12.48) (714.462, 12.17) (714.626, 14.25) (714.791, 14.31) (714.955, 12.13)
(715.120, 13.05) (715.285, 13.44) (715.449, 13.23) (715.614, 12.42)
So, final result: 114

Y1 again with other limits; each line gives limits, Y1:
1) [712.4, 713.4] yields 103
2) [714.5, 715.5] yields 58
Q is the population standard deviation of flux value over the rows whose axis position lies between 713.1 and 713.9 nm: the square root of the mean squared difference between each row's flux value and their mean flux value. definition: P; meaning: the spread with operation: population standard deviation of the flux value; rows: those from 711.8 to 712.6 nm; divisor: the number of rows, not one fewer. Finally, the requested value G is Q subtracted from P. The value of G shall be 0.3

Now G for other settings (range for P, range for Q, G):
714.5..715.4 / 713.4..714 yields -1.5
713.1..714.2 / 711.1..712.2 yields 0.4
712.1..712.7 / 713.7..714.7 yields -0.3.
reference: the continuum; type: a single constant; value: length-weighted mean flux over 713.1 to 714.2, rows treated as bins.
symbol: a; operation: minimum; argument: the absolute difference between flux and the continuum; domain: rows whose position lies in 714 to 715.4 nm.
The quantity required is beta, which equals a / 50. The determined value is 0.003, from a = 0.14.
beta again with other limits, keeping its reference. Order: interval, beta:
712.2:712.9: 0.022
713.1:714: 0.001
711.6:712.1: 0.007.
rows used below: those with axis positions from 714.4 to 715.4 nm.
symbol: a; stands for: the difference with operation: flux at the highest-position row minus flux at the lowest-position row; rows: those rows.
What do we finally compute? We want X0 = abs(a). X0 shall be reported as 1.3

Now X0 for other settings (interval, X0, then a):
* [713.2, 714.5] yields 0.6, -0.6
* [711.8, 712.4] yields 1.5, -1.5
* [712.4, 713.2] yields 1.9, -1.9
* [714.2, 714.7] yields 1.8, 1.8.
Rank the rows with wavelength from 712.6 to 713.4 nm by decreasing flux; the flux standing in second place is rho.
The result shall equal 12.39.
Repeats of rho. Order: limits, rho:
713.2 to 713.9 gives 11.9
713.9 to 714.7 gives 14.25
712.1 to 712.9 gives 11.61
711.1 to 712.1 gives 12.24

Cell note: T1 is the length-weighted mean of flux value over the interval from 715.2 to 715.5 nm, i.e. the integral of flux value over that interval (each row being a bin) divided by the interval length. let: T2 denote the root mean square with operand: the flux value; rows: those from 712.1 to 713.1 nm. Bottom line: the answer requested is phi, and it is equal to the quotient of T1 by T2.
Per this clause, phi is 1.146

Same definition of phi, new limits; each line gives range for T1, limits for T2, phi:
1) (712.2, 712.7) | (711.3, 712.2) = 0.990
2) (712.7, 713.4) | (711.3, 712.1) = 1.003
